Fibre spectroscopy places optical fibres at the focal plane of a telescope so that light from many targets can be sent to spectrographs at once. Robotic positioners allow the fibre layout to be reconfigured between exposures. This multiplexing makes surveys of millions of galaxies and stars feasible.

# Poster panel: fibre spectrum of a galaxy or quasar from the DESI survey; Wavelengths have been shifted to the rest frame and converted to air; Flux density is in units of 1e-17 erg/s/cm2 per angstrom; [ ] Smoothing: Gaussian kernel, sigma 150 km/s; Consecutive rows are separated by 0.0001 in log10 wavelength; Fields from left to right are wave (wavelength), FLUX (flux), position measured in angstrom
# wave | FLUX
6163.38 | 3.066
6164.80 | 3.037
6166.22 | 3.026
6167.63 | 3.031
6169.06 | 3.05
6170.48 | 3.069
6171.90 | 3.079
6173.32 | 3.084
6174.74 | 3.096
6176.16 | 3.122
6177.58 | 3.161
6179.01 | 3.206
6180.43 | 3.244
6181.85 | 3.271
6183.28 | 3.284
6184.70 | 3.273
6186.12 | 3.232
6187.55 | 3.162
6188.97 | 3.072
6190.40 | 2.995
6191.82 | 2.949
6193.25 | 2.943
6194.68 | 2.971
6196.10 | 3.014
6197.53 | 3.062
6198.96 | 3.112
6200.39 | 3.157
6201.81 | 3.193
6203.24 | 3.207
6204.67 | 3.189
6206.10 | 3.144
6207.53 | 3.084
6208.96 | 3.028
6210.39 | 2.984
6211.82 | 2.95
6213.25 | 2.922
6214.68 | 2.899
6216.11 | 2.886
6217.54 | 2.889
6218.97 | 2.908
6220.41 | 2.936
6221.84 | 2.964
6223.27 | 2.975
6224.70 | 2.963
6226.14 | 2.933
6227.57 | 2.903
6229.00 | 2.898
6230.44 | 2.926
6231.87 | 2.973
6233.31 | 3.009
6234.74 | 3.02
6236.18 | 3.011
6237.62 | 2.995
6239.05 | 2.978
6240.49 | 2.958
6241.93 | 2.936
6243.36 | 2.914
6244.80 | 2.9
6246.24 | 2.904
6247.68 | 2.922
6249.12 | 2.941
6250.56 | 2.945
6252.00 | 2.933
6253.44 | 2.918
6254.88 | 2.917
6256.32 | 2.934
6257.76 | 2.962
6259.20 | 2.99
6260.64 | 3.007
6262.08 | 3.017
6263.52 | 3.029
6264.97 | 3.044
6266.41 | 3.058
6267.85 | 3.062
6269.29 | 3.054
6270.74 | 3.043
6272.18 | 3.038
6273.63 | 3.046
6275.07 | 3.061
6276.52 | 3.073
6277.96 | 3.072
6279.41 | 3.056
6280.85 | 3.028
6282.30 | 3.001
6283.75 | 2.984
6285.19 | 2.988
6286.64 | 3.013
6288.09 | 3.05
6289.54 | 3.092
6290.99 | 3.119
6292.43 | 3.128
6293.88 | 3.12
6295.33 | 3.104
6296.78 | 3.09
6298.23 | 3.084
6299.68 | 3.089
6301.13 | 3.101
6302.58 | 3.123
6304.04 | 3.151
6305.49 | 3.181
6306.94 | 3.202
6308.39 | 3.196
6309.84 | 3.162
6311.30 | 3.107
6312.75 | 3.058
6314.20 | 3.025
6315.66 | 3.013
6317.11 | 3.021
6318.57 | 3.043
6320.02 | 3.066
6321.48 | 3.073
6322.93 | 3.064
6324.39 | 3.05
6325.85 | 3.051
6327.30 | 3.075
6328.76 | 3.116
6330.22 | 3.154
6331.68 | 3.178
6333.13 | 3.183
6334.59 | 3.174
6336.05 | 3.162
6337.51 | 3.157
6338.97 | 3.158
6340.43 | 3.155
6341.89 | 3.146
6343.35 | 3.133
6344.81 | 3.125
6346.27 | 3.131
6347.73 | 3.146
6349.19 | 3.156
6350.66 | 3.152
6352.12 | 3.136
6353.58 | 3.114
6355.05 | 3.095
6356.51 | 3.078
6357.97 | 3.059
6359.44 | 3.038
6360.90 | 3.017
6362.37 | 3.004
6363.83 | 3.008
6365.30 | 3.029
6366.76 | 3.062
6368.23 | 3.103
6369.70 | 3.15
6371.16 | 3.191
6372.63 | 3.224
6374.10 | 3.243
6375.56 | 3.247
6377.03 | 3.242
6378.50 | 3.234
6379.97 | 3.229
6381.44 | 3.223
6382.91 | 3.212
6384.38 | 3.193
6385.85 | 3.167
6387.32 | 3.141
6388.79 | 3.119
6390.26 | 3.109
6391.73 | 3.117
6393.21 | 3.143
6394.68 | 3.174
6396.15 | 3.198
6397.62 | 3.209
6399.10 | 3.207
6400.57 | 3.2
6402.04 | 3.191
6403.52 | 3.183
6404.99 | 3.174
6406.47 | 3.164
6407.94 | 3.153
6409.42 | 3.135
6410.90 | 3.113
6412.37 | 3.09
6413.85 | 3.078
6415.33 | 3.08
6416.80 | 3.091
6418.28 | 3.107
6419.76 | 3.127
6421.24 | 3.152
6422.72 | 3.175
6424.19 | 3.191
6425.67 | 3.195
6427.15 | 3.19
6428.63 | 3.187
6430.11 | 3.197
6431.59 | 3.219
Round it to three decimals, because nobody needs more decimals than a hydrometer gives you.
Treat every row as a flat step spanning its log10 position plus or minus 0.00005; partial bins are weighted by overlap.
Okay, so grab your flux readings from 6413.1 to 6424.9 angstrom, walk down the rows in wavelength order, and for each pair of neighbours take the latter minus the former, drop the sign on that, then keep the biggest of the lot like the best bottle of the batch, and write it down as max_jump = 0.025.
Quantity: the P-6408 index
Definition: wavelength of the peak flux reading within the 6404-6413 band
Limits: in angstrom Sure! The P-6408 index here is 6404.99 angstrom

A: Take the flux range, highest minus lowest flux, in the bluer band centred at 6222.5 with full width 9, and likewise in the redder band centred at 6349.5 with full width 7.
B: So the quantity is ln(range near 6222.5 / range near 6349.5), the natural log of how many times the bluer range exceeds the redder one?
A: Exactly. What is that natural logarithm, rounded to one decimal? 1.0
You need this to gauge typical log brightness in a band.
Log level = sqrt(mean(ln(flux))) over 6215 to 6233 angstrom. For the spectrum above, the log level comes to 1.04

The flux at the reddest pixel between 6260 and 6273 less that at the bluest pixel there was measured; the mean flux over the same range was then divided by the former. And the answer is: 98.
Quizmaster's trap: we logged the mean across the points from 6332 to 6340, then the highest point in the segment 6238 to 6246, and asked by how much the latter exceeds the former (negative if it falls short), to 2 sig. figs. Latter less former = -0.19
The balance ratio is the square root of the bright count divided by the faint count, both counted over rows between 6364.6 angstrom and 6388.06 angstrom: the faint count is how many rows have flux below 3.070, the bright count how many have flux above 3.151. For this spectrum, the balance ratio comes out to 2.3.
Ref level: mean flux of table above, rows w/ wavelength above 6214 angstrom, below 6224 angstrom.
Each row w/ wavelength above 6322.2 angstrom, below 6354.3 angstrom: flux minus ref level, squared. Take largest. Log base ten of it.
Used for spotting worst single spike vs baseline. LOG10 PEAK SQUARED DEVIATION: -1.17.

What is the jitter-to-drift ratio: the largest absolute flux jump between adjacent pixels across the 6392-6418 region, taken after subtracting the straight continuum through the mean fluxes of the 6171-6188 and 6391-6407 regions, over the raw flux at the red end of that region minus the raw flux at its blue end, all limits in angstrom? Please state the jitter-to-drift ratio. -0.6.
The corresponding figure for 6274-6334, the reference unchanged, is 0.5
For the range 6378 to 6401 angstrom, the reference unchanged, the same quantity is -0.9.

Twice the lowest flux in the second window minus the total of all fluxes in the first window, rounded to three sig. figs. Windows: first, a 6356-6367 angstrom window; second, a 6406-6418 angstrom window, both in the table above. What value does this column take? -18.1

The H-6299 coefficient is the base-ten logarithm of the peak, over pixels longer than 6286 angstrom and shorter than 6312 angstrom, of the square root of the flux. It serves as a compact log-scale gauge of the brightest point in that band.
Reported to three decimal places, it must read 0.253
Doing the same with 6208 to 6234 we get 0.241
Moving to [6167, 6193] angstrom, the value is 0.258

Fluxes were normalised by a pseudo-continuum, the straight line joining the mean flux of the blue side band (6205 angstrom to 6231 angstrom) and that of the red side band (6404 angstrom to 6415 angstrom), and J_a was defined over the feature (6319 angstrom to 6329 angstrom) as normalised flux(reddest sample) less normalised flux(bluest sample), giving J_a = 0.014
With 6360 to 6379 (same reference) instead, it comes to 0.065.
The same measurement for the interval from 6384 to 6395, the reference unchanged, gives -0.009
